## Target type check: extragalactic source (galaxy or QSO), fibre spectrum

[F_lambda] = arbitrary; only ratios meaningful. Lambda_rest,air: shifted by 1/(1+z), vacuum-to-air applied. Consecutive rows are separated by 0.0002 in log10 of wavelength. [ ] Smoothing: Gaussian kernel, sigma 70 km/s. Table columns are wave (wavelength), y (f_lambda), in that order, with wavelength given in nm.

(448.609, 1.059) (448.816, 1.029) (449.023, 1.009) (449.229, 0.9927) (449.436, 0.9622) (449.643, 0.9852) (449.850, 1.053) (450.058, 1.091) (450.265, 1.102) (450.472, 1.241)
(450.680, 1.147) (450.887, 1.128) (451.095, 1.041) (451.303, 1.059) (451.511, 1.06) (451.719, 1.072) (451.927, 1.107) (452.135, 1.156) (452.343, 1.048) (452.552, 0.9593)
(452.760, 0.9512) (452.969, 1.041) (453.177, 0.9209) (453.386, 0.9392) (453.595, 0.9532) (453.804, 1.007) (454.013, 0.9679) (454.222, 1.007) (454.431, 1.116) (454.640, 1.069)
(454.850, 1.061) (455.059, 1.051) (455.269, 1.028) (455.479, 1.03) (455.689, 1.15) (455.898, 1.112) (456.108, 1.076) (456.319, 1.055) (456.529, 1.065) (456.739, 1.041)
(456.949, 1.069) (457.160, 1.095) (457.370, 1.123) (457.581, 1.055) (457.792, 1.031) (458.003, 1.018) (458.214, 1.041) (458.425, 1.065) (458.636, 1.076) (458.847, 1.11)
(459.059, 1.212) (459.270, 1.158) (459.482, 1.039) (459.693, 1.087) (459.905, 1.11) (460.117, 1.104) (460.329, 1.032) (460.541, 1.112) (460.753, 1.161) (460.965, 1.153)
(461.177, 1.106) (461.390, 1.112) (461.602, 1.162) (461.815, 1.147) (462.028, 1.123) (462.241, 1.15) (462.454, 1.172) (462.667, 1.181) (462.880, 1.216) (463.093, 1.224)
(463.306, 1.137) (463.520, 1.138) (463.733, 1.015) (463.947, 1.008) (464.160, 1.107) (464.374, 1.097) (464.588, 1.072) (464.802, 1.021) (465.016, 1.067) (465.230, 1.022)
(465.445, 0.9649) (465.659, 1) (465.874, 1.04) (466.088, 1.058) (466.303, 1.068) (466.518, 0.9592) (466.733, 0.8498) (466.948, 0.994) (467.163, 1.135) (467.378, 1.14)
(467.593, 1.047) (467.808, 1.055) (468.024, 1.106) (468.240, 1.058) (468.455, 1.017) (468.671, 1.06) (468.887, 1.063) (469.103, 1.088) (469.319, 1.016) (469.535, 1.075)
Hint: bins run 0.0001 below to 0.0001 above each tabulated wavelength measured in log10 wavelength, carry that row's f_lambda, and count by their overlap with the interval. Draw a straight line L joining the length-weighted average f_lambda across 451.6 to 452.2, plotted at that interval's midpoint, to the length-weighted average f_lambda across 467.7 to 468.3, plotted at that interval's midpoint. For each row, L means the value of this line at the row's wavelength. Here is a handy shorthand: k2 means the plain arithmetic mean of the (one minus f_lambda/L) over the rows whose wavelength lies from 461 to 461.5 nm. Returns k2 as -0.02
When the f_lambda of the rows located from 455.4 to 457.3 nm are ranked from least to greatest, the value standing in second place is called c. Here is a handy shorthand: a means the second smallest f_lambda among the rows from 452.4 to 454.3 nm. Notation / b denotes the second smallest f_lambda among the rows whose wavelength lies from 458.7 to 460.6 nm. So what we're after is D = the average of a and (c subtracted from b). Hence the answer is 0.47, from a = 0.9392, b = 1.039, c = 1.041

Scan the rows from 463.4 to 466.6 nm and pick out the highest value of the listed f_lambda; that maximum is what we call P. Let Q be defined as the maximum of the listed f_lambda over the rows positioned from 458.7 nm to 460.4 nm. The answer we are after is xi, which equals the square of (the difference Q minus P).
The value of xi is 0.005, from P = 1.138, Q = 1.212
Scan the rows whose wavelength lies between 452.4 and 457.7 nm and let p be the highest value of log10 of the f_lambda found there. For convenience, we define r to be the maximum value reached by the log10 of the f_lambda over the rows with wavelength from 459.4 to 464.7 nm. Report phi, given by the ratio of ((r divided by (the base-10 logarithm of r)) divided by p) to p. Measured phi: -23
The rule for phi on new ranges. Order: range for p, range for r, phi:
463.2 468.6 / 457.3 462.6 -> -24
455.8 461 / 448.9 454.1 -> -13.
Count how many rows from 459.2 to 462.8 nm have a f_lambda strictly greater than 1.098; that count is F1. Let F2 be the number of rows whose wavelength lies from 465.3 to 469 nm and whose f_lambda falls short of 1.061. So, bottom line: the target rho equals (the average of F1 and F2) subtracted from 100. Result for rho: 87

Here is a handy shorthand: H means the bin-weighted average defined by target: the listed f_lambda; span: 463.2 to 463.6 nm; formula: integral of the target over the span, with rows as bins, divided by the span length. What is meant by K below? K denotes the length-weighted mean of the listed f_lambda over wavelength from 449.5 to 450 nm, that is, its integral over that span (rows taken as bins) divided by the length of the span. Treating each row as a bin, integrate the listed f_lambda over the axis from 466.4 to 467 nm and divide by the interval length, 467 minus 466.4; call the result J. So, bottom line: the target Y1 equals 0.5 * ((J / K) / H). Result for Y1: 0.40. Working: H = 1.136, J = 0.93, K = 1.02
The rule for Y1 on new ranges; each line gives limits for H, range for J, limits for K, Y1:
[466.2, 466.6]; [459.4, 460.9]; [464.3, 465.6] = 0.52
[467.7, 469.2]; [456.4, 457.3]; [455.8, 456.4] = 0.47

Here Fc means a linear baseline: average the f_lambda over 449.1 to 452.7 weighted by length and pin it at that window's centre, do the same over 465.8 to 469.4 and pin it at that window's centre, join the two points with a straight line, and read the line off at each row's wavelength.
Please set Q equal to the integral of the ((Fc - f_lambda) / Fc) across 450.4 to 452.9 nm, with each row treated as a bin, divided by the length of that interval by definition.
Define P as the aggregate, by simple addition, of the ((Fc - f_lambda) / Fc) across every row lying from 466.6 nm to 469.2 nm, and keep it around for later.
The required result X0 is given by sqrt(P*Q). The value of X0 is 0.027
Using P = -0.08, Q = -0.009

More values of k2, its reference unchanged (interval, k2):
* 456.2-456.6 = 0.03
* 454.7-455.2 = 0.04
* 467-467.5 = -0.06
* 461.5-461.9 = -0.06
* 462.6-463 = -0.11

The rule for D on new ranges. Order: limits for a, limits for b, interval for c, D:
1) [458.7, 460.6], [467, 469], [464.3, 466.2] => 0.54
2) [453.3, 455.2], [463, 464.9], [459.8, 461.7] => 0.43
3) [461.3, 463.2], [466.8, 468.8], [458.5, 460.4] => 0.55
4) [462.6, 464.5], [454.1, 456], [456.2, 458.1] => 0.51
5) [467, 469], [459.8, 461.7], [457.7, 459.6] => 0.56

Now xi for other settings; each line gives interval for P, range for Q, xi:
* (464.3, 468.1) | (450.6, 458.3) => 0.000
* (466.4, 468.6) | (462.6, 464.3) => 0.007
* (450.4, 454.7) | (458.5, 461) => 0.001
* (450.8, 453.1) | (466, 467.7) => 0.000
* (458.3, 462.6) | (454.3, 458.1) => 0.004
